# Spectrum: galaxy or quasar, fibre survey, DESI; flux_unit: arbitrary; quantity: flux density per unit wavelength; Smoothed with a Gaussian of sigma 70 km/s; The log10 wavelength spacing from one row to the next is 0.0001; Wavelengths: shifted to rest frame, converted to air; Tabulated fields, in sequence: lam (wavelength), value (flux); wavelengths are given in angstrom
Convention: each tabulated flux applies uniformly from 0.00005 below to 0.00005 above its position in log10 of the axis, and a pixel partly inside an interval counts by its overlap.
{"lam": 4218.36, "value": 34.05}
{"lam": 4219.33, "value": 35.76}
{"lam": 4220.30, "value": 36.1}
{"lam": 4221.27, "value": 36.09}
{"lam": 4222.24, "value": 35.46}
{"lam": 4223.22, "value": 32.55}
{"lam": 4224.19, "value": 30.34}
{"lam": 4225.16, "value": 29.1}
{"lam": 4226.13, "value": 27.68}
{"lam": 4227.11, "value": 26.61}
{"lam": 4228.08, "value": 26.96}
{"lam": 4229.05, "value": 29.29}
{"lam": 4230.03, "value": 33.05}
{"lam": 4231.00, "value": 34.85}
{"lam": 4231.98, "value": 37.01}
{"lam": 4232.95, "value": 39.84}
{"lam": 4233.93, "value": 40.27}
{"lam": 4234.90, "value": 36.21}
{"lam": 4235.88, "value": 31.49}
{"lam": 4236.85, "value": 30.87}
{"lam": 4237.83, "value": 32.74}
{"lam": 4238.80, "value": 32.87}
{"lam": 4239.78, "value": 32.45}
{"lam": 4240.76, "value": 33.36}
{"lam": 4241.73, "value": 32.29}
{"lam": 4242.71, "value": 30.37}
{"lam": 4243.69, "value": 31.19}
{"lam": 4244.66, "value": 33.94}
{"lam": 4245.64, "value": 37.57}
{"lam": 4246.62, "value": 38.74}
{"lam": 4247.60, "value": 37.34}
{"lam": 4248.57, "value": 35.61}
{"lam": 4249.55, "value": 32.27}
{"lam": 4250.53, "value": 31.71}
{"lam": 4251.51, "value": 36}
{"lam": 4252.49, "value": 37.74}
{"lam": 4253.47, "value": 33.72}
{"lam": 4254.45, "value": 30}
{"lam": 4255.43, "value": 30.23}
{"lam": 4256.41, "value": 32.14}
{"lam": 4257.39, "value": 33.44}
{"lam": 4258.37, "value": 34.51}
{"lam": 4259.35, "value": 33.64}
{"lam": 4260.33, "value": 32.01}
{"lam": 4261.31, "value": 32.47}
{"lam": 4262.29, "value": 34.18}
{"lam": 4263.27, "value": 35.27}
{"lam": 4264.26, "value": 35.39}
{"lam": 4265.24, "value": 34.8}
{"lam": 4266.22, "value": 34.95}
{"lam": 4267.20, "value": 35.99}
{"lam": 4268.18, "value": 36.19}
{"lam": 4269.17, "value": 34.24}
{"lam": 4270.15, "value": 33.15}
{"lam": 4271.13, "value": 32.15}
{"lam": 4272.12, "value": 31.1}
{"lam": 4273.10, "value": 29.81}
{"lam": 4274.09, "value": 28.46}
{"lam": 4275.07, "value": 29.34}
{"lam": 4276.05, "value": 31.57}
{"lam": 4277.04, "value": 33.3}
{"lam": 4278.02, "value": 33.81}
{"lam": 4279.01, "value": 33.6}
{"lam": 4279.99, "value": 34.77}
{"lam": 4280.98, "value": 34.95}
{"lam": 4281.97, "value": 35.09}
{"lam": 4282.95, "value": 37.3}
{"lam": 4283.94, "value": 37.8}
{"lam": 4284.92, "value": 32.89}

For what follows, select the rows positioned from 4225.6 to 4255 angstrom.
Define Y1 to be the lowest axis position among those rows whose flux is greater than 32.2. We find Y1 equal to 4230.03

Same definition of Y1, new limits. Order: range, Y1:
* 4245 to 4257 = 4245.64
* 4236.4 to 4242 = 4237.83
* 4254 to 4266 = 4257.39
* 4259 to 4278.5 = 4259.35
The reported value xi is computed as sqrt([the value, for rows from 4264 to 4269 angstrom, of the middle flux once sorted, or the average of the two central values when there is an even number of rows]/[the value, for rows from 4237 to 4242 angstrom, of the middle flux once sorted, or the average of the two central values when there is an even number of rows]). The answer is 1.04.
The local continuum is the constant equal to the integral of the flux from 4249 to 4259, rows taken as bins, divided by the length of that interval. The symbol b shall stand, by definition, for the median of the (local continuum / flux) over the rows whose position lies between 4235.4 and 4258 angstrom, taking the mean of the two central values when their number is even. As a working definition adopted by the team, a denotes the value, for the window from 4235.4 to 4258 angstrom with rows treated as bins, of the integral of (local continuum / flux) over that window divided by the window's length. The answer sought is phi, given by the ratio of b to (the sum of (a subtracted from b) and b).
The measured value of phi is 0.99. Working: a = 1.00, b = 1.01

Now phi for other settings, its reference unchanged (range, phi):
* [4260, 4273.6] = 1.02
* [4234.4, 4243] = 1.00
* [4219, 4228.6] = 1.01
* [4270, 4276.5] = 1.02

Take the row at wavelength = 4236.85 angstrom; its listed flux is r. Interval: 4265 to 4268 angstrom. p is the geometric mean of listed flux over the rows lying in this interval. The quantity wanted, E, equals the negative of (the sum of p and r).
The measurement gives -66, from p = 35.2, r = 30.87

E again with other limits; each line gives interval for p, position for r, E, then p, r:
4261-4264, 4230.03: -67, 34.0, 33.05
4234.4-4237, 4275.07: -62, 32.8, 29.34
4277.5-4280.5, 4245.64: -72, 34.1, 37.57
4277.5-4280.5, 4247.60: -71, 34.1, 37.34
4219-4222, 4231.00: -71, 36.0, 34.85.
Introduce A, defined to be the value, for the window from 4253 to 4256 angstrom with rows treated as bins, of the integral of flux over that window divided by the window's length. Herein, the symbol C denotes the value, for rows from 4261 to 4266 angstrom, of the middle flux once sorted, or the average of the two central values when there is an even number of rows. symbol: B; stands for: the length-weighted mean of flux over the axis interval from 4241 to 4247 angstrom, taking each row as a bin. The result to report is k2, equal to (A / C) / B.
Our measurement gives 0.027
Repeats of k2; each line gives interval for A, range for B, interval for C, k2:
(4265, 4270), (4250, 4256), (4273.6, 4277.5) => 0.035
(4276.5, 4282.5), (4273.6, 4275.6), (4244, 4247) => 0.031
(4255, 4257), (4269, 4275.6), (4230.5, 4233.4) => 0.027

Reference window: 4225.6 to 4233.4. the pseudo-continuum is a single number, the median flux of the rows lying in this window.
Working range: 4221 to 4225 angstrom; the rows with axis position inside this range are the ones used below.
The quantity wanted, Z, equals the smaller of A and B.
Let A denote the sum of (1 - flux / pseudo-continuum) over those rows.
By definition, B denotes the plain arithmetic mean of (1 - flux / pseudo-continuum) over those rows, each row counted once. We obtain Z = -0.31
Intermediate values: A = -0.31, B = -0.08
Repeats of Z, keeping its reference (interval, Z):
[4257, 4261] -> -0.29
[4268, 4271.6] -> -0.35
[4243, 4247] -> -0.54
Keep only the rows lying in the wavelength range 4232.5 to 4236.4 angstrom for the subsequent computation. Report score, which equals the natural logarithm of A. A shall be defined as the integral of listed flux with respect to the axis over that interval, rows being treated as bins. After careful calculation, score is 4.97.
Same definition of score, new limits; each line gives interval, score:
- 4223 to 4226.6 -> 4.68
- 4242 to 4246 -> 4.88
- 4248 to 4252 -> 4.91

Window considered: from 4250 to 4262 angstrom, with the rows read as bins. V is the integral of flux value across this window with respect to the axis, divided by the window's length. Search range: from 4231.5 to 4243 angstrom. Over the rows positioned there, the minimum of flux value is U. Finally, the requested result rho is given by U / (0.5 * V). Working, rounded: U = 30.37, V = 33.1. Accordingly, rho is 1.83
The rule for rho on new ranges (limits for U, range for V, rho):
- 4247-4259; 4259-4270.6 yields 1.75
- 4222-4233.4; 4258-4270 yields 1.55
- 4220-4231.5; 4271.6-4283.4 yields 1.63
